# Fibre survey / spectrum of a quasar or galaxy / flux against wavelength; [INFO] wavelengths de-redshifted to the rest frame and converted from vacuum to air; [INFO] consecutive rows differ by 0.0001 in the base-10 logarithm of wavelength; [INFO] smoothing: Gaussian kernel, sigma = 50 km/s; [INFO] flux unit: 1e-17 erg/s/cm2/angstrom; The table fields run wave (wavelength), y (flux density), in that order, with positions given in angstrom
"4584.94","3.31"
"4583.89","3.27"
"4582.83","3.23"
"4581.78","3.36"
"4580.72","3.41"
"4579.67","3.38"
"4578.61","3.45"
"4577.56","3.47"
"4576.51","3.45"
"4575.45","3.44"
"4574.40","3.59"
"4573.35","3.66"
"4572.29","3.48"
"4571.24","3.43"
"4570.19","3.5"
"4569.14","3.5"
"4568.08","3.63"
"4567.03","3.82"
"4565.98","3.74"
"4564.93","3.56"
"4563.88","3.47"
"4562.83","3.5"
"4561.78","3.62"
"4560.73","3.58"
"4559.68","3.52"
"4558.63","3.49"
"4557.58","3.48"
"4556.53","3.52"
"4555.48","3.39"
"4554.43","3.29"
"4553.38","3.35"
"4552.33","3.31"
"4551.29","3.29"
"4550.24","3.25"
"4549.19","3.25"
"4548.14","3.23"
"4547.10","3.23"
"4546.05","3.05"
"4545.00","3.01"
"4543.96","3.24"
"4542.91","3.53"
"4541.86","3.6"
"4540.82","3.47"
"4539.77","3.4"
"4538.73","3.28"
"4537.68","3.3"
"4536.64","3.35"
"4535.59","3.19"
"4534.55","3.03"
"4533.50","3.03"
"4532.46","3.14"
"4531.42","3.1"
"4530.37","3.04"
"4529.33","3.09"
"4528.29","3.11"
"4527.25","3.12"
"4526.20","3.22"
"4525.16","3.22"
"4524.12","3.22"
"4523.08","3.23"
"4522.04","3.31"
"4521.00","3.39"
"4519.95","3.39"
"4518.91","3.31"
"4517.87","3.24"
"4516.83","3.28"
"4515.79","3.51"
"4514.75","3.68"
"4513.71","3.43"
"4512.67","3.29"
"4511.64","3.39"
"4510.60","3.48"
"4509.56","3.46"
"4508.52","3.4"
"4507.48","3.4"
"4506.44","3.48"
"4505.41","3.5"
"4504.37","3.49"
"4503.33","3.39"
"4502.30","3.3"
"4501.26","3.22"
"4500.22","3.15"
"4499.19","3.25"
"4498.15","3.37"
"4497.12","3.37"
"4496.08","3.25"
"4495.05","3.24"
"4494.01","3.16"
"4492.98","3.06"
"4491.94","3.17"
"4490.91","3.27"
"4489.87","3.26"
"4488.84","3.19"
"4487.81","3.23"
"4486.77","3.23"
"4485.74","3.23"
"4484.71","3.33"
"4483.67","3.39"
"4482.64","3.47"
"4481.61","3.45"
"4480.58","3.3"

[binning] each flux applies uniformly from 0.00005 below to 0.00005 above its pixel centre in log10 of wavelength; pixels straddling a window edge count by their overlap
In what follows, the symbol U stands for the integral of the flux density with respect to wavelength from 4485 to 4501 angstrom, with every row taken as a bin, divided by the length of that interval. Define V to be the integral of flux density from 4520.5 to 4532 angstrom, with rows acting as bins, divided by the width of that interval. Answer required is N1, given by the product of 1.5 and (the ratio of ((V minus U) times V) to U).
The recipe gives -0.06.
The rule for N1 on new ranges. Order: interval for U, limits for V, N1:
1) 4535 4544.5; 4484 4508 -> -0.13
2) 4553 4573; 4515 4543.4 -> -0.35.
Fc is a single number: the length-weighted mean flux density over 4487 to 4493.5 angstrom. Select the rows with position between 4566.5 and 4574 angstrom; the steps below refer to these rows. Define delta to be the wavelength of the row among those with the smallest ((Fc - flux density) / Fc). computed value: 4567.03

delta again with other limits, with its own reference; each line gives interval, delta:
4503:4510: 4505.41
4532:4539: 4536.64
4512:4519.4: 4514.75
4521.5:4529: 4522.04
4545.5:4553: 4552.33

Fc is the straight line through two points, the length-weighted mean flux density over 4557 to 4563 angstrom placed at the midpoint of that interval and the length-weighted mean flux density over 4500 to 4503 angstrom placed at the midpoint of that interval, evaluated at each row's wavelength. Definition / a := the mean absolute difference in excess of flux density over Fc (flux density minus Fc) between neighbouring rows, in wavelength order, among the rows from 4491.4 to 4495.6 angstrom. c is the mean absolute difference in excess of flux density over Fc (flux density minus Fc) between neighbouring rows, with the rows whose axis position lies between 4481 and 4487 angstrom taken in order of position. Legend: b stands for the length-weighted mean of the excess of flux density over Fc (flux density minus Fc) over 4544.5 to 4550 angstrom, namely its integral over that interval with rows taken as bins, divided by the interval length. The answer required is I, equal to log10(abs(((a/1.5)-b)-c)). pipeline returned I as -0.5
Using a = 0.095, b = -0.31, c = 0.06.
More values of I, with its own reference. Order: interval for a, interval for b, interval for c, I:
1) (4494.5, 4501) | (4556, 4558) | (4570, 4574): -1.5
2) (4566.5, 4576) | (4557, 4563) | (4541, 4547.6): -1.0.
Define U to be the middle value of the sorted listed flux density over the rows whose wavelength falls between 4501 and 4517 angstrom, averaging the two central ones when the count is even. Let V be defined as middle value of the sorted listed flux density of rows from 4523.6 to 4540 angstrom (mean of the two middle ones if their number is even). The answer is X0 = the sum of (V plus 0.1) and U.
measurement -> 6.68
